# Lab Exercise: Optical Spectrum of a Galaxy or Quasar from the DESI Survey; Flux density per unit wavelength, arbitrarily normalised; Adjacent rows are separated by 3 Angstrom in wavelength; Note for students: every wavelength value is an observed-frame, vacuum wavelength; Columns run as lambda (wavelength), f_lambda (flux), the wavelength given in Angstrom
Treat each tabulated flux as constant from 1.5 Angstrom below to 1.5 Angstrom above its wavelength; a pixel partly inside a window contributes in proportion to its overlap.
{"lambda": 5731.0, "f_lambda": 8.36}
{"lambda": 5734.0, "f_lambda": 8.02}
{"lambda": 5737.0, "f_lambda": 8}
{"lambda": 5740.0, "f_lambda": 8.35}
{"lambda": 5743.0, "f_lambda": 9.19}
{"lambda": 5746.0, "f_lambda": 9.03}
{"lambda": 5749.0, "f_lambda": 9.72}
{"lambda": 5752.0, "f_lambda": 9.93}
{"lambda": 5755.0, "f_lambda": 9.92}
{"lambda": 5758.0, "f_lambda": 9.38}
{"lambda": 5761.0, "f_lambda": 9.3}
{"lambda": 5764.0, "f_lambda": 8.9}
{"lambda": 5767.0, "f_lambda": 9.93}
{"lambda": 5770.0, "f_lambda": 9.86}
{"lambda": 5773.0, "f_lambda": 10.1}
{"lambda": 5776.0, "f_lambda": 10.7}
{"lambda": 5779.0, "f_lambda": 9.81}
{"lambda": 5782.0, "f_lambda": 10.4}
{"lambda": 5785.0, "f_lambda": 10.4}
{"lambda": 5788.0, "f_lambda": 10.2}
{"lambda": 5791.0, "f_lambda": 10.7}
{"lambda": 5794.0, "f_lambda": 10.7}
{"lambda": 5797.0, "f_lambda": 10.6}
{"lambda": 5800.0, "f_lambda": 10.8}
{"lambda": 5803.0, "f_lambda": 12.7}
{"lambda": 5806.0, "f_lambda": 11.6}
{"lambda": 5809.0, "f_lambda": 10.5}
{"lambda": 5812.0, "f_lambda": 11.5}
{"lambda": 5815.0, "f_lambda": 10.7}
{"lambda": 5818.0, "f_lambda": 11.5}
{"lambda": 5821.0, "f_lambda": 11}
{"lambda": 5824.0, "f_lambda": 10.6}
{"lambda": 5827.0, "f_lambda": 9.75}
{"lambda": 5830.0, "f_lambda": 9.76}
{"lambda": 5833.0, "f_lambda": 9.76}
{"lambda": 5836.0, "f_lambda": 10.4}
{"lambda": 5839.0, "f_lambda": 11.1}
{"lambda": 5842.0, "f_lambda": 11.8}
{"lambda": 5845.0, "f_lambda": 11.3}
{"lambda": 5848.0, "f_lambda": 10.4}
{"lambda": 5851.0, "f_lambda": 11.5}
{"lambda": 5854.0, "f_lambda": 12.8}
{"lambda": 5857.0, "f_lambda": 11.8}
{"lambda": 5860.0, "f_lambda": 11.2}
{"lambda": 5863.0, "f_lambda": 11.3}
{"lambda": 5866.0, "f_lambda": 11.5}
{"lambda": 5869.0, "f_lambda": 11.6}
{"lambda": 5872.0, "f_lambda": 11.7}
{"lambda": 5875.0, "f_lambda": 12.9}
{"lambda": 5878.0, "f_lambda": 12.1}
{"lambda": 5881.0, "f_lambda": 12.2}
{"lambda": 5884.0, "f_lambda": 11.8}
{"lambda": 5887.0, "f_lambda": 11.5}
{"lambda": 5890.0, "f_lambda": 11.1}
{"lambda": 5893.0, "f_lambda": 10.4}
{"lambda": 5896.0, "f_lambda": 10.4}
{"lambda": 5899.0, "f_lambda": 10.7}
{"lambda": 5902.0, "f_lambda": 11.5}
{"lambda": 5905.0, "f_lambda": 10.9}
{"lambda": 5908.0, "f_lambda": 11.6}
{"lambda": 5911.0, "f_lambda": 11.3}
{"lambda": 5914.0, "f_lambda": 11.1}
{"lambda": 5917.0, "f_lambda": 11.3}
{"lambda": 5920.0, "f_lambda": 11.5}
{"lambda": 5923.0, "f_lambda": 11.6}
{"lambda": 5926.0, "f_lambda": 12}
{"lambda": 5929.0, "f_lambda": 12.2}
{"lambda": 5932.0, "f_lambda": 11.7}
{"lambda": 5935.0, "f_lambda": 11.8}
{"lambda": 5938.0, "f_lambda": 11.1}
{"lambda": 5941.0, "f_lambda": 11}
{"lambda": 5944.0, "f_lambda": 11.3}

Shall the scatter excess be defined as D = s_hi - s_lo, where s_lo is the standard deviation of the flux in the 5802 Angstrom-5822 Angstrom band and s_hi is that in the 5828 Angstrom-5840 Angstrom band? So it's -0.1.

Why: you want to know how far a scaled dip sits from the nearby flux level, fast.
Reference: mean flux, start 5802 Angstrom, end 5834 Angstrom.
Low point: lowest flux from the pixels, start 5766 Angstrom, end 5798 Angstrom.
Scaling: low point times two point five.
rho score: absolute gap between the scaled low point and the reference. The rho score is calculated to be 13.7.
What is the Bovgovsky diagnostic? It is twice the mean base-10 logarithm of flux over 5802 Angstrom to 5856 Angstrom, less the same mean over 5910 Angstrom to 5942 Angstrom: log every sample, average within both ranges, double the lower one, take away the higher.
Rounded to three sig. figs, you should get 1.02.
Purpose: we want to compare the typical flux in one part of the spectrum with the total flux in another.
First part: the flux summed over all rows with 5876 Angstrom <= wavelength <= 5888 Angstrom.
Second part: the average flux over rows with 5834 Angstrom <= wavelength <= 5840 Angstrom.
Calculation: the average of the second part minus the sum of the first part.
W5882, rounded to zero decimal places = -37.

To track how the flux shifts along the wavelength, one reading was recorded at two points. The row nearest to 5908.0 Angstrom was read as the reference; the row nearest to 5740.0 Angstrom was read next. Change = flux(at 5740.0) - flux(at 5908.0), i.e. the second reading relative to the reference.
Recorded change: -3.25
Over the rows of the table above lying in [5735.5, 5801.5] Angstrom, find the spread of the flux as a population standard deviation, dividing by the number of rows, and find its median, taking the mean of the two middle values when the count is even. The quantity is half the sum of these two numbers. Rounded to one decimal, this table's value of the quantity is 5.3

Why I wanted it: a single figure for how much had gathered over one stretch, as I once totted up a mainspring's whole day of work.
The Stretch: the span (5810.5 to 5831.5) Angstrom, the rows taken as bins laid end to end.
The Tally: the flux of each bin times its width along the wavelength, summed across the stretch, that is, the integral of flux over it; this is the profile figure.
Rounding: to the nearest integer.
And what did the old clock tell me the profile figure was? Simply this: 224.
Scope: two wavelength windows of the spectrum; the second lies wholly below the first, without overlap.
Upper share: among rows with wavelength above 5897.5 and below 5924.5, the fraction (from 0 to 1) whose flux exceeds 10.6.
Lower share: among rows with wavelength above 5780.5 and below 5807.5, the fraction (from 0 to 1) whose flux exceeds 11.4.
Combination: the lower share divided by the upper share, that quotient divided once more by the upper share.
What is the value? 0.22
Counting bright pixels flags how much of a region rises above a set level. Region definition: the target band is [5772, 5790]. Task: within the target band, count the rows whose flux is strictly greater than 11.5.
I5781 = 0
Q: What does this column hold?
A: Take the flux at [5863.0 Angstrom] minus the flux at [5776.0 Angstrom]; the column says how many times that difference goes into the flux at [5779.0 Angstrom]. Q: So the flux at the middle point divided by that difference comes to 16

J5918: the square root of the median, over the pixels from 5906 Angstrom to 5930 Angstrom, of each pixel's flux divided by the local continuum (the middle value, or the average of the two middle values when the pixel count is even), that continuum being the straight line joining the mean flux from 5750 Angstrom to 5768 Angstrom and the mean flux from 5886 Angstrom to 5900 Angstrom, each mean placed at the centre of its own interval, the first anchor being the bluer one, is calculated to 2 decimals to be 1.02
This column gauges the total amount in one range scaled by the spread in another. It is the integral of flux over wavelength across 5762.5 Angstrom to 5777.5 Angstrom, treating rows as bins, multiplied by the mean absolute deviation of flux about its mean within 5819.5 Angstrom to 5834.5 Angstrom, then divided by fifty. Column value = 1.5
